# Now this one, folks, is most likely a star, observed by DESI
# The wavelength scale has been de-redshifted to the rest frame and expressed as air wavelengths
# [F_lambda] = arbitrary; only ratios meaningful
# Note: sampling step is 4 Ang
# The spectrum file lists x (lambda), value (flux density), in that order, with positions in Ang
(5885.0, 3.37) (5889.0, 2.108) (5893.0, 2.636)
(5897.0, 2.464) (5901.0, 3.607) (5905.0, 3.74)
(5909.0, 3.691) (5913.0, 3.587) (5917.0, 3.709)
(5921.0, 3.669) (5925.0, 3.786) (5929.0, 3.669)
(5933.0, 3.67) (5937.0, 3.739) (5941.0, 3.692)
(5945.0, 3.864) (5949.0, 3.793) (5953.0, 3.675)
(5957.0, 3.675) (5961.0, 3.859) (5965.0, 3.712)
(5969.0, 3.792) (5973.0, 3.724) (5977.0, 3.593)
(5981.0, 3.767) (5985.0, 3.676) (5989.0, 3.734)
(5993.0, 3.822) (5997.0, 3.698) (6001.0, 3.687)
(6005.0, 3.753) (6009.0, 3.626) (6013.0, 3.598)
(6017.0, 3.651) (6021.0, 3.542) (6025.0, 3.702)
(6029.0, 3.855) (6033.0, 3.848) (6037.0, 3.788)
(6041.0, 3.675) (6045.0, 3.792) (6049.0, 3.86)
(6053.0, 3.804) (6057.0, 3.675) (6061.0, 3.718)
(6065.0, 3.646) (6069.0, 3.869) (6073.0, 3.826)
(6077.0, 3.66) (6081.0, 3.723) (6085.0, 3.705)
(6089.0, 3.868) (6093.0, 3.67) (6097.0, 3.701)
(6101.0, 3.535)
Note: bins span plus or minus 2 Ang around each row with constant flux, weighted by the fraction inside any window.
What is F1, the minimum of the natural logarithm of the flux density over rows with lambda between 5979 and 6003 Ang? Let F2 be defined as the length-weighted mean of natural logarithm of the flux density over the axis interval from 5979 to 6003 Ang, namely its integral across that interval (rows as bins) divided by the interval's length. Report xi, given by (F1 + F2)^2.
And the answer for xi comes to 6.86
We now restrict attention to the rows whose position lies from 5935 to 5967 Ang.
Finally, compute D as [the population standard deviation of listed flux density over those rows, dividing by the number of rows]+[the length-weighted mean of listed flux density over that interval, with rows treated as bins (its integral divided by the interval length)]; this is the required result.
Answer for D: 3.82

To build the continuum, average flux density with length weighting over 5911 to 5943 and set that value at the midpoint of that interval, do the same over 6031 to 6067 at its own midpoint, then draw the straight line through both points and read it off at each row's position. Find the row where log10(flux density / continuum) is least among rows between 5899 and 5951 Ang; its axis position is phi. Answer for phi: 5913.0 Ang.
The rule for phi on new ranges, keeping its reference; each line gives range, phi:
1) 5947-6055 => 6021.0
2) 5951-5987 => 5977.0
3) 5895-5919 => 5897.0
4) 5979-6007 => 5985.0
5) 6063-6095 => 6065.0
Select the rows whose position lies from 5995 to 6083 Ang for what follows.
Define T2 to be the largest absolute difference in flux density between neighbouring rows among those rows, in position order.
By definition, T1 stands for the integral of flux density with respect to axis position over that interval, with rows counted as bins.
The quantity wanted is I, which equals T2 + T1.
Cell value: 328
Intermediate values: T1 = 328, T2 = 0.223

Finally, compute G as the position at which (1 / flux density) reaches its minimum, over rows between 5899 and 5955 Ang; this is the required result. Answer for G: 5945.0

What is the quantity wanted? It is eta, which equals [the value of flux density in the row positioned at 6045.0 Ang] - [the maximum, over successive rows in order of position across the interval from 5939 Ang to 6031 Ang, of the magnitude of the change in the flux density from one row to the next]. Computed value 3.61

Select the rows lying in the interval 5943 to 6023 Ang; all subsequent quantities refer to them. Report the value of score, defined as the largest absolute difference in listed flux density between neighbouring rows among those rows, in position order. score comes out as 0.184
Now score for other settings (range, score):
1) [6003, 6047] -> 0.160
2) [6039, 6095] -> 0.223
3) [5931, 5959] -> 0.172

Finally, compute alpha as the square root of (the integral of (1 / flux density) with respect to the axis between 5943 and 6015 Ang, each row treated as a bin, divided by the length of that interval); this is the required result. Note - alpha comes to 0.518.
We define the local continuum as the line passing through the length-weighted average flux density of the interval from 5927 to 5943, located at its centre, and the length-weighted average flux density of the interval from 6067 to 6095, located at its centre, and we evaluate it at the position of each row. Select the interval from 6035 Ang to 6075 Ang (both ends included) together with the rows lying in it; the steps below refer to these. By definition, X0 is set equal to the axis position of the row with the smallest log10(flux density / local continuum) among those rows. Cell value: 6065.0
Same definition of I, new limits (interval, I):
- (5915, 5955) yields 149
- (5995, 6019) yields 88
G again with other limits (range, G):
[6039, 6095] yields 6069.0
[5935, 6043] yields 5945.0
